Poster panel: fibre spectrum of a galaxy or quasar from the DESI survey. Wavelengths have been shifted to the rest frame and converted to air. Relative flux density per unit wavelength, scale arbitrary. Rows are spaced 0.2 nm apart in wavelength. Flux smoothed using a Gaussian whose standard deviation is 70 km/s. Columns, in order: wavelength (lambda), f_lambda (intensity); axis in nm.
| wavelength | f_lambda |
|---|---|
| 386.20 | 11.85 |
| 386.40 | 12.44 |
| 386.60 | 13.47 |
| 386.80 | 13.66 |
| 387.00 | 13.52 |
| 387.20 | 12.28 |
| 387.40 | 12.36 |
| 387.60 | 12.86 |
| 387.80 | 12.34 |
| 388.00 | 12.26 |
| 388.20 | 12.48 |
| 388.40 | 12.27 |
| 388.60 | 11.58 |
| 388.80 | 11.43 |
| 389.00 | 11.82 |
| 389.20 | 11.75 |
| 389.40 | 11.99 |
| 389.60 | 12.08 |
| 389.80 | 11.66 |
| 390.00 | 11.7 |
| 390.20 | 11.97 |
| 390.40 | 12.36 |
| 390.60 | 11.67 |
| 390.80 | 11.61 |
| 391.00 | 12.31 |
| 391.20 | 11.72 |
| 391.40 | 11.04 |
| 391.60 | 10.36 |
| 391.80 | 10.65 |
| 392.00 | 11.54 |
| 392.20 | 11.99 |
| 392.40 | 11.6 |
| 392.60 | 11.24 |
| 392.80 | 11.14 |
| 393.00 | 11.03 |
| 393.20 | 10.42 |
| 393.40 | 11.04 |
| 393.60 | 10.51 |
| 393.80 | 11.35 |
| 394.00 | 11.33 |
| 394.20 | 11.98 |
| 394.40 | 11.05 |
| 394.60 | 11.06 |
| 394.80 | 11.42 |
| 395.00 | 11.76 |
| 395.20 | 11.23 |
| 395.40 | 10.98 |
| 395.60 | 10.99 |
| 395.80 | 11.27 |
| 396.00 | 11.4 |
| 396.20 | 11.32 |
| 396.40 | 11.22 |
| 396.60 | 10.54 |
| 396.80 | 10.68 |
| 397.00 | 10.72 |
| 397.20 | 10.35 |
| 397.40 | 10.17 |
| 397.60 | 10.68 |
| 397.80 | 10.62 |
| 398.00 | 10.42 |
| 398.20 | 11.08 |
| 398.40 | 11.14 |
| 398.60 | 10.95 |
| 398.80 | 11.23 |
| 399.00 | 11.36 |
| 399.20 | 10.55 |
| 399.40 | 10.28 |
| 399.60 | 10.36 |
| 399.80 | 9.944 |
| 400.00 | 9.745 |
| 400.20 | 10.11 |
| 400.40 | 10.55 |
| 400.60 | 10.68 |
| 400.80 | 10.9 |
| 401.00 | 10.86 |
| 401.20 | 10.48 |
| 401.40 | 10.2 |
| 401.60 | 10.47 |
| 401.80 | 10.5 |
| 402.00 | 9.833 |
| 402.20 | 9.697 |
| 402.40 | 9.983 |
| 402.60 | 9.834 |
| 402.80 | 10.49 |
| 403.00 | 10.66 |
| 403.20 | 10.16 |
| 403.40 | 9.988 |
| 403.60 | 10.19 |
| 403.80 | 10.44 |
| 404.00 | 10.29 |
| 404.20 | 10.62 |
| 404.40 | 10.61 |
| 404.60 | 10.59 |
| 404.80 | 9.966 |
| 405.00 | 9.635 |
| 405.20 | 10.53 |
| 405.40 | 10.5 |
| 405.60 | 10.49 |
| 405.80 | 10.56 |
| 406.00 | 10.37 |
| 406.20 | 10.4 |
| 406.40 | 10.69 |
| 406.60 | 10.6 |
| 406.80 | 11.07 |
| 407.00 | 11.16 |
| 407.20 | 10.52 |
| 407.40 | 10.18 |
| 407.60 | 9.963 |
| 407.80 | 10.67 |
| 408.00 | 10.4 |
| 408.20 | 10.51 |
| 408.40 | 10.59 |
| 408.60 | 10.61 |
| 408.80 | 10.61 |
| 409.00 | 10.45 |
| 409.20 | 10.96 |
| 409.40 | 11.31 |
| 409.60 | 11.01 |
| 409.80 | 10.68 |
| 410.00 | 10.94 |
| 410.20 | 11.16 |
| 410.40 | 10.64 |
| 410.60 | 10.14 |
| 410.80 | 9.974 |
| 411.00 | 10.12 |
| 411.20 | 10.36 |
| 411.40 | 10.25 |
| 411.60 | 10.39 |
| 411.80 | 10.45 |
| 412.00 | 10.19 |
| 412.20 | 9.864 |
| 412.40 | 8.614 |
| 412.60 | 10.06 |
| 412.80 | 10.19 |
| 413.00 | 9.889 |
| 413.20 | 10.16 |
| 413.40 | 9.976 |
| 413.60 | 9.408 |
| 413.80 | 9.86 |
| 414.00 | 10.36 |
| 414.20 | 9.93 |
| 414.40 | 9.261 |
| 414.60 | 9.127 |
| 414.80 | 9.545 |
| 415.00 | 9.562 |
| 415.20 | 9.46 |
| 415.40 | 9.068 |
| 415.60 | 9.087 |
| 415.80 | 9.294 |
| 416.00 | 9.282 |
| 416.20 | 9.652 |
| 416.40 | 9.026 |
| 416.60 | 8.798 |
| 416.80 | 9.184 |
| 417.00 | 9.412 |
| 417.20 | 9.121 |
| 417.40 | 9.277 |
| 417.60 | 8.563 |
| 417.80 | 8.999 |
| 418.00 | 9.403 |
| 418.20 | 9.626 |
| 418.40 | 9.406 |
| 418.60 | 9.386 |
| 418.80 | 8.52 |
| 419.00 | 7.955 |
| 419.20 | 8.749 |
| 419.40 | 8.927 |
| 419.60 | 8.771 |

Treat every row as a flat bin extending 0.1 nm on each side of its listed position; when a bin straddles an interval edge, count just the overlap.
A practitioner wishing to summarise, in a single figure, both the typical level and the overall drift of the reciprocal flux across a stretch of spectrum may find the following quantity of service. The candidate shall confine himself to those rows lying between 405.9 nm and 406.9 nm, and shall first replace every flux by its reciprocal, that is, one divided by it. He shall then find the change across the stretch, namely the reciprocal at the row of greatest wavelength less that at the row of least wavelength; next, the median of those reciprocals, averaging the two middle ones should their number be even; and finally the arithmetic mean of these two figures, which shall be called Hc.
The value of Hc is 0.044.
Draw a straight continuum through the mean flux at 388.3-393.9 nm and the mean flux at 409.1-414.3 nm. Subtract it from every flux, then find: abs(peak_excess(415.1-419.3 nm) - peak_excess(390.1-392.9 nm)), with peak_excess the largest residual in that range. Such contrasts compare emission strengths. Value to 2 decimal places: 1.08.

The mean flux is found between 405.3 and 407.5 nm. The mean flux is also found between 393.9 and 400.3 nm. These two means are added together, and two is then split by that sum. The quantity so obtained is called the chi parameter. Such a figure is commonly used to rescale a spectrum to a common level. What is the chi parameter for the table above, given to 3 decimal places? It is 0.093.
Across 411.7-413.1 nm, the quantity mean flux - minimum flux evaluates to 1.28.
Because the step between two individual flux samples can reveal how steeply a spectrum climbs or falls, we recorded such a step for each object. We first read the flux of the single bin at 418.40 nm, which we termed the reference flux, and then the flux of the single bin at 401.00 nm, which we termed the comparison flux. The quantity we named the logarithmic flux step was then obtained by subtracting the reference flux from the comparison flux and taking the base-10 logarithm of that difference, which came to 0.16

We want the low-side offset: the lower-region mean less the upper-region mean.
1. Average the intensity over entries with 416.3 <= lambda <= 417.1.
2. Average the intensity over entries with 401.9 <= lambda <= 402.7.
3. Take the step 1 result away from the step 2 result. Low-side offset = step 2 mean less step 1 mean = 0.73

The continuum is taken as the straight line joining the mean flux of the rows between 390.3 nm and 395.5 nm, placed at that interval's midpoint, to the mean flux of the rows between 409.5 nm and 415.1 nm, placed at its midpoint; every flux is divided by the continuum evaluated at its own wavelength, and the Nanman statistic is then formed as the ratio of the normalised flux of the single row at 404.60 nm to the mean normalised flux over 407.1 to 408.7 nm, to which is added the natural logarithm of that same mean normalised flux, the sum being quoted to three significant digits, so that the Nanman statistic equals 1.00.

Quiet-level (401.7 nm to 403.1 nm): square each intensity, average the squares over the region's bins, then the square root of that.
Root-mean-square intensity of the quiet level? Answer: 10.1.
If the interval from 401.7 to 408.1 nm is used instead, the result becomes 10.4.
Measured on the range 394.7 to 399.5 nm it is 10.9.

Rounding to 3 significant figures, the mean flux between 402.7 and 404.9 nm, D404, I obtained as 10.4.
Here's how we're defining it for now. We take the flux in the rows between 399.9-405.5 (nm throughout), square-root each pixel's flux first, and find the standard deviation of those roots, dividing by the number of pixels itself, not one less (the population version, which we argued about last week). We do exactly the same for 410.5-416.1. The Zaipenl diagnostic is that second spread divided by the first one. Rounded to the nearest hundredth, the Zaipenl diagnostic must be 1.41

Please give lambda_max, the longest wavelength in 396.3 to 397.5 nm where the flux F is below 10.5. 397.40 nm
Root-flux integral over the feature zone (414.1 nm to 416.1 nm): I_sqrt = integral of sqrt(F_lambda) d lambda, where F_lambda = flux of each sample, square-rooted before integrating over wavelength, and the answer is 6.1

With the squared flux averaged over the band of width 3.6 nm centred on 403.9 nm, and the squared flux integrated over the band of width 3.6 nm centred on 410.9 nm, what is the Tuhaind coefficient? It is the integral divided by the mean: 3.70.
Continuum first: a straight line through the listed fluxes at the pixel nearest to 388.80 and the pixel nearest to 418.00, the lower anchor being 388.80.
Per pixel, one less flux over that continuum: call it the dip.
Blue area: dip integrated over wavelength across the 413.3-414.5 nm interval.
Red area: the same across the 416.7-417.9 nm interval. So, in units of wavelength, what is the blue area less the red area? -0.06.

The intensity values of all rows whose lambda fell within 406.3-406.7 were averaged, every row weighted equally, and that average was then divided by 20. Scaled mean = 0.532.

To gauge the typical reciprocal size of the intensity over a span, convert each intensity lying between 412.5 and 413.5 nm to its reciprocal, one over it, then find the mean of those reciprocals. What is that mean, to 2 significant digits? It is 0.099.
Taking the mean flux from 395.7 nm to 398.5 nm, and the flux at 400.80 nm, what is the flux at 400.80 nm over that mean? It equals 1.01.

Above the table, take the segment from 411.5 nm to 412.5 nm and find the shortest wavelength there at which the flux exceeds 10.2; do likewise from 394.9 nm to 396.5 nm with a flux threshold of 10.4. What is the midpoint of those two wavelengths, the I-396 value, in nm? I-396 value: 403.30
